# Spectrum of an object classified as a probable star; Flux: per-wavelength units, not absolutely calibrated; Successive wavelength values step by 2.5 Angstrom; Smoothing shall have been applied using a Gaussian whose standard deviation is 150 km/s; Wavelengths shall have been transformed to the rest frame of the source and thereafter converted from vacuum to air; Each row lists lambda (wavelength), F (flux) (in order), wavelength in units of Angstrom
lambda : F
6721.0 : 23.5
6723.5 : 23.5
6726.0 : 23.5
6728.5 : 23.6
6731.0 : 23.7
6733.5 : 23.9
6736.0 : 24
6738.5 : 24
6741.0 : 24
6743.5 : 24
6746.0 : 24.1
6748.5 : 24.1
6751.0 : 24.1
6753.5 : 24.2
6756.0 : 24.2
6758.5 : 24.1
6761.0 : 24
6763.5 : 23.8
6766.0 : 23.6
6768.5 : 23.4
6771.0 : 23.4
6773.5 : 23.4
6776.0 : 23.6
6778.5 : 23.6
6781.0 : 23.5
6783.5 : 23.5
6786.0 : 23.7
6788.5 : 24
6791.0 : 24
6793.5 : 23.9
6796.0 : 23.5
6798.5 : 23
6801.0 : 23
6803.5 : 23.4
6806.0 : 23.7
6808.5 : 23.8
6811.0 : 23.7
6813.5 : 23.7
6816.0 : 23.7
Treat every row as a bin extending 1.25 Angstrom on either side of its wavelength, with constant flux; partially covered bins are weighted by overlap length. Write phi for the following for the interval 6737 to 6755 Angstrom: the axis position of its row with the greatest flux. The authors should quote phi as 6753.5 Angstrom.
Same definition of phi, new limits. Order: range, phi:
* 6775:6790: 6788.5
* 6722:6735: 6733.5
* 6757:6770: 6758.5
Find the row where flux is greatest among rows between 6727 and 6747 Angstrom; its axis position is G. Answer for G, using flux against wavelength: 6746.0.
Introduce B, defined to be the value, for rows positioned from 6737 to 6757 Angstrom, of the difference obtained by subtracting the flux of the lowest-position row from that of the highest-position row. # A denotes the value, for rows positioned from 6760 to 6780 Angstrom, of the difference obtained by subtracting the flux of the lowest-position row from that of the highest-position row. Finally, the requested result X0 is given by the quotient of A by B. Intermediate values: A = -0.40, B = 0.2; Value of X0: -2.00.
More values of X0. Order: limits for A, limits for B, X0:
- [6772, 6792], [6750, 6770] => -0.86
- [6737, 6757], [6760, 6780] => -0.50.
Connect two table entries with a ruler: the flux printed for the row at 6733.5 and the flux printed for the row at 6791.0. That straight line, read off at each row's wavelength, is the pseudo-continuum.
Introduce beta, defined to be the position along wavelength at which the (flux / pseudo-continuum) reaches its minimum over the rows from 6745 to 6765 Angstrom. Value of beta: 6763.5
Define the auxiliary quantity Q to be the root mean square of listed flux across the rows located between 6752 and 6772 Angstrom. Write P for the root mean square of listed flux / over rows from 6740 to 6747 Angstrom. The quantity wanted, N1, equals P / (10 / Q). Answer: 57.3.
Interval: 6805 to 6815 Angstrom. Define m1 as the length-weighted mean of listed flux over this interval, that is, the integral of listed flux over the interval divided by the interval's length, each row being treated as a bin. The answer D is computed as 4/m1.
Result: 0.169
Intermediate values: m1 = 23.7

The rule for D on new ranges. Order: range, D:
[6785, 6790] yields 0.168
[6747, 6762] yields 0.166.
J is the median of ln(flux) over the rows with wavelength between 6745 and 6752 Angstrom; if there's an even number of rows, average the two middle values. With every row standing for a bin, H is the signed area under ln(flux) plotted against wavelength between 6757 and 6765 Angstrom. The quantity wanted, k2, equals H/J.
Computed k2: 8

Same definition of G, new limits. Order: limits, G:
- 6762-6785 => 6763.5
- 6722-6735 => 6733.5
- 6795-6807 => 6806.0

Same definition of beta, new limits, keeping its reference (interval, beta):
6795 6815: 6801.0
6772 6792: 6773.5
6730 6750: 6731.0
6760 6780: 6773.5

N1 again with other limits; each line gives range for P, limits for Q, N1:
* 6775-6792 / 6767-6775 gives 55.5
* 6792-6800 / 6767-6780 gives 55.1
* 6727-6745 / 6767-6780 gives 56.1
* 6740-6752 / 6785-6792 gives 57.5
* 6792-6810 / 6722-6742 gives 55.8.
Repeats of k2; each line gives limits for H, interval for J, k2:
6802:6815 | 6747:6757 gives 13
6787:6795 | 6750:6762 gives 8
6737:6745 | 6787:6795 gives 8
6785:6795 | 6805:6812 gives 10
